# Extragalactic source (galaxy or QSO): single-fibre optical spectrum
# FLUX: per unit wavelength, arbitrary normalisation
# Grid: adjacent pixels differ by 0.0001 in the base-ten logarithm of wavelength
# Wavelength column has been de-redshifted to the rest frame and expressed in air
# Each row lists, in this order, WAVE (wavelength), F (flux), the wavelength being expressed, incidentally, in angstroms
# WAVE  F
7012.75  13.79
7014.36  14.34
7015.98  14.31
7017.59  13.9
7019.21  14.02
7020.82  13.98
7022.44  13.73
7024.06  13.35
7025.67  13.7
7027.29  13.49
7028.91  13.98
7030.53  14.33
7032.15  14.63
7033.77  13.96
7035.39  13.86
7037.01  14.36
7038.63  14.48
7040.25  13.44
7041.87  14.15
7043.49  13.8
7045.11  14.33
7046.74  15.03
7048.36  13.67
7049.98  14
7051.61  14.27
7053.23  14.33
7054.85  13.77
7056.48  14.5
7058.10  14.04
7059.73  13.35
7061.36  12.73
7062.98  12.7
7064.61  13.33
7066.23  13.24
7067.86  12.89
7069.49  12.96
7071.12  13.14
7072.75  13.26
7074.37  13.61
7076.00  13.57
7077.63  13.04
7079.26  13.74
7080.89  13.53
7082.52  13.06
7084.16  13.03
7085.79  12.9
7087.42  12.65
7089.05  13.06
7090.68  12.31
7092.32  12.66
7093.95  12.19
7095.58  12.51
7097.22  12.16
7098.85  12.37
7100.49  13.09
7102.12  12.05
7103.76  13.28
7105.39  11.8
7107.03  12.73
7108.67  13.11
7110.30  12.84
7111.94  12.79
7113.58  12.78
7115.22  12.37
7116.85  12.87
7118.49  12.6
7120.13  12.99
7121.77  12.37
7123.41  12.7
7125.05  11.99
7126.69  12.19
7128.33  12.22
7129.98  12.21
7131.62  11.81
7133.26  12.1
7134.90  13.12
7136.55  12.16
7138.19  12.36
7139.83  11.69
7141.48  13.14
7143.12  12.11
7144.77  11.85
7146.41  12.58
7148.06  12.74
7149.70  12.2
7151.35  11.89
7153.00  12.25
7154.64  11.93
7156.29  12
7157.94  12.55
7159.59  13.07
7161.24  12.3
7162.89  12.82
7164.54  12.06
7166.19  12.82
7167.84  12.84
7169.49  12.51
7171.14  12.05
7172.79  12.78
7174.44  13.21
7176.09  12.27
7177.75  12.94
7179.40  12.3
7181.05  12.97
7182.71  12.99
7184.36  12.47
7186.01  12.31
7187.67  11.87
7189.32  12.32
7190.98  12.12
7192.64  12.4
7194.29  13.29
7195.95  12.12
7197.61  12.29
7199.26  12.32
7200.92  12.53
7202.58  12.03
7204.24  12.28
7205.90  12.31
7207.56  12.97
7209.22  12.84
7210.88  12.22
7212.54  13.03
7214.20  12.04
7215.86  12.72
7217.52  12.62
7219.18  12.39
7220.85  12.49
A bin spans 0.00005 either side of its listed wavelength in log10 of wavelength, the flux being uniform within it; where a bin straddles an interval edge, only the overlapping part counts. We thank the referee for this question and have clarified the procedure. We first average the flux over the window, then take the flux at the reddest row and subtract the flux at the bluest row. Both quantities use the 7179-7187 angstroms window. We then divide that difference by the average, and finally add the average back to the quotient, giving 12.6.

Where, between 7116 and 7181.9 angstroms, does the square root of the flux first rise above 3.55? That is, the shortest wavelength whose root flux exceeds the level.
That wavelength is 7116.85 angstroms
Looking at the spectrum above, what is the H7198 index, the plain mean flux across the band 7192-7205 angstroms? 12.4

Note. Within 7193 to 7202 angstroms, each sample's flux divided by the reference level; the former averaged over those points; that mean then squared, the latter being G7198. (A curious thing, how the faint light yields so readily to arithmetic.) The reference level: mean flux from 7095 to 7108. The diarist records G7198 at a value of 1.00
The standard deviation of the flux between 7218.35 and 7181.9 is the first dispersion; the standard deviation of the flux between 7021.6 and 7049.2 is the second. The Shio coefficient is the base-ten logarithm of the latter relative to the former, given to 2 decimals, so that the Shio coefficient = 0.09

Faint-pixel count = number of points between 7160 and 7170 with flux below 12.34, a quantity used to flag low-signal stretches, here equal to 2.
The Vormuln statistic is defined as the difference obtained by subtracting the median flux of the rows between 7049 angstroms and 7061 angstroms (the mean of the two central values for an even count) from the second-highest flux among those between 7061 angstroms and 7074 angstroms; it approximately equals -0.78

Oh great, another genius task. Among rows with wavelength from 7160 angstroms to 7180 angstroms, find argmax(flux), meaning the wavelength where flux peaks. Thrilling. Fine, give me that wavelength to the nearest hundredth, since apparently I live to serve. 7174.44 angstroms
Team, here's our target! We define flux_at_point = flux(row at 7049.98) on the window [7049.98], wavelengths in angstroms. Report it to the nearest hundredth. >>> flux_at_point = 14.00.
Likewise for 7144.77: 11.85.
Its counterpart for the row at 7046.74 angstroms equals 15.03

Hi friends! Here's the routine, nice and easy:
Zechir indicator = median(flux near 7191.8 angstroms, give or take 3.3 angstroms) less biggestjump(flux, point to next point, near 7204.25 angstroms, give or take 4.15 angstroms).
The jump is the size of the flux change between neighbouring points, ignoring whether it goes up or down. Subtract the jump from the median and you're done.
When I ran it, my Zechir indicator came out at 11.7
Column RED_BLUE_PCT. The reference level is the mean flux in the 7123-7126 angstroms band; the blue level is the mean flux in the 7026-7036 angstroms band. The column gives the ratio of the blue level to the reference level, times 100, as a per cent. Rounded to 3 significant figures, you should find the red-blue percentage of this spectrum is 114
